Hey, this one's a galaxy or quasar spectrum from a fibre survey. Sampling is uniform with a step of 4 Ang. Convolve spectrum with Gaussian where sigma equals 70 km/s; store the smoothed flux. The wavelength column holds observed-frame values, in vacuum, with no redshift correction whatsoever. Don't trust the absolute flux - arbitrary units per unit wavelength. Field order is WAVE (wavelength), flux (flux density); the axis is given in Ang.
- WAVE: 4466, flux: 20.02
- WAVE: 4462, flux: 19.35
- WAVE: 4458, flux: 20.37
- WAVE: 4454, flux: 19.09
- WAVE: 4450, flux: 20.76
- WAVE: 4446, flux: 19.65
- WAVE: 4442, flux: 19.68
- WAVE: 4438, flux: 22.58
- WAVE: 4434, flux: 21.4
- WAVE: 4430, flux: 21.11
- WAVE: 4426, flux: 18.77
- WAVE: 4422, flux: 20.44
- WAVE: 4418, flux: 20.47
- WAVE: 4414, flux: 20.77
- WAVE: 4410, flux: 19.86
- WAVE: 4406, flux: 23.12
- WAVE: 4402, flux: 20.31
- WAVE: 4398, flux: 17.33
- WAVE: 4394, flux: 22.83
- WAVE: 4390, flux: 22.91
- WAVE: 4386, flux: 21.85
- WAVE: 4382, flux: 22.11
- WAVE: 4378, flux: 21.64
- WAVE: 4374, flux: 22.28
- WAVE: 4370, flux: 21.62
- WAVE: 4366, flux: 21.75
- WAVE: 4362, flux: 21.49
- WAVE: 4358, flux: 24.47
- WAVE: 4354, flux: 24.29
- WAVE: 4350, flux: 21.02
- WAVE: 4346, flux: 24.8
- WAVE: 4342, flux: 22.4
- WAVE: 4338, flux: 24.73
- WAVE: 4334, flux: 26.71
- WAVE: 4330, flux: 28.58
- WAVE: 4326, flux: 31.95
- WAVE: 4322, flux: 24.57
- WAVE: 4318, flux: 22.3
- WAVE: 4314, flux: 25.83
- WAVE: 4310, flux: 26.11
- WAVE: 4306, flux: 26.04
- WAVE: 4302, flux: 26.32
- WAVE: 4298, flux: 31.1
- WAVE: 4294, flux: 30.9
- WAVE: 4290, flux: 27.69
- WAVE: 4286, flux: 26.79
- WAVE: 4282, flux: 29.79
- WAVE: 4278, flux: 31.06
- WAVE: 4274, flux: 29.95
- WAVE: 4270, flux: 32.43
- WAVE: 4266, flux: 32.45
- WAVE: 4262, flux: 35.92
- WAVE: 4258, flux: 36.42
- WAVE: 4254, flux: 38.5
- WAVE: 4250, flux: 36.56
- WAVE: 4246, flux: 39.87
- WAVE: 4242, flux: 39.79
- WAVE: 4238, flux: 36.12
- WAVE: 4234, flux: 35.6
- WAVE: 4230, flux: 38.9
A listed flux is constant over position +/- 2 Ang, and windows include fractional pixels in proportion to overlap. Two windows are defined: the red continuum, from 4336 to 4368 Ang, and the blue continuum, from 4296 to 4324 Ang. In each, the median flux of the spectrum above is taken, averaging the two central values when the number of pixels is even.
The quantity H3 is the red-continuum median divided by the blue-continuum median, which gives 0.90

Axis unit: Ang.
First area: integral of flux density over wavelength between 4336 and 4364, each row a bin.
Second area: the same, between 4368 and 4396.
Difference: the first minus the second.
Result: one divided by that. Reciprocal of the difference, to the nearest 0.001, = 0.031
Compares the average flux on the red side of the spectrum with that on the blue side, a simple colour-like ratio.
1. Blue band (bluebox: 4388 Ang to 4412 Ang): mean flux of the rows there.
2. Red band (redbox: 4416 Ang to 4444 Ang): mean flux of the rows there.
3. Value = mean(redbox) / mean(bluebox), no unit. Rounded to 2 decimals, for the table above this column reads 0.98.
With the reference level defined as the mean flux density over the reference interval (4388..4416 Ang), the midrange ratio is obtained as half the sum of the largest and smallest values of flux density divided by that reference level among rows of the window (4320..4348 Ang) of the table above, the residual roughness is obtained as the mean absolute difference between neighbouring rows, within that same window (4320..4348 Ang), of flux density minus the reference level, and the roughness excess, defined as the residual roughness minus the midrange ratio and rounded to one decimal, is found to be 1.9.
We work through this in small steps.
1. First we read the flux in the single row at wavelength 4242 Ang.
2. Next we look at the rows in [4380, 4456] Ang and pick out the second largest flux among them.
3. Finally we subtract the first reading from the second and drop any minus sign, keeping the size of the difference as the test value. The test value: 17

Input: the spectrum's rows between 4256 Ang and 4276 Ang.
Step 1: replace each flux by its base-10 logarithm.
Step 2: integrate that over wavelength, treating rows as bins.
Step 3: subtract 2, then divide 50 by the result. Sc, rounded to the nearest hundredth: 1.76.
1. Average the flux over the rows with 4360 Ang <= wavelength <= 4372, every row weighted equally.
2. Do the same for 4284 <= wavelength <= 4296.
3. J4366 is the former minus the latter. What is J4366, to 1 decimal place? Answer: -6.8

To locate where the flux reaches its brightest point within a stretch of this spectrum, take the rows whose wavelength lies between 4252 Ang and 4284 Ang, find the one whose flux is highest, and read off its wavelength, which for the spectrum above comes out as 4254 Ang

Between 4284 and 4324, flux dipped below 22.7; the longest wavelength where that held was 4318 Ang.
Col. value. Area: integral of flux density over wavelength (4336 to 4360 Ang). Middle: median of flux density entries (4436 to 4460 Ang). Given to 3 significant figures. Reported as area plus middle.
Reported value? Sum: 587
